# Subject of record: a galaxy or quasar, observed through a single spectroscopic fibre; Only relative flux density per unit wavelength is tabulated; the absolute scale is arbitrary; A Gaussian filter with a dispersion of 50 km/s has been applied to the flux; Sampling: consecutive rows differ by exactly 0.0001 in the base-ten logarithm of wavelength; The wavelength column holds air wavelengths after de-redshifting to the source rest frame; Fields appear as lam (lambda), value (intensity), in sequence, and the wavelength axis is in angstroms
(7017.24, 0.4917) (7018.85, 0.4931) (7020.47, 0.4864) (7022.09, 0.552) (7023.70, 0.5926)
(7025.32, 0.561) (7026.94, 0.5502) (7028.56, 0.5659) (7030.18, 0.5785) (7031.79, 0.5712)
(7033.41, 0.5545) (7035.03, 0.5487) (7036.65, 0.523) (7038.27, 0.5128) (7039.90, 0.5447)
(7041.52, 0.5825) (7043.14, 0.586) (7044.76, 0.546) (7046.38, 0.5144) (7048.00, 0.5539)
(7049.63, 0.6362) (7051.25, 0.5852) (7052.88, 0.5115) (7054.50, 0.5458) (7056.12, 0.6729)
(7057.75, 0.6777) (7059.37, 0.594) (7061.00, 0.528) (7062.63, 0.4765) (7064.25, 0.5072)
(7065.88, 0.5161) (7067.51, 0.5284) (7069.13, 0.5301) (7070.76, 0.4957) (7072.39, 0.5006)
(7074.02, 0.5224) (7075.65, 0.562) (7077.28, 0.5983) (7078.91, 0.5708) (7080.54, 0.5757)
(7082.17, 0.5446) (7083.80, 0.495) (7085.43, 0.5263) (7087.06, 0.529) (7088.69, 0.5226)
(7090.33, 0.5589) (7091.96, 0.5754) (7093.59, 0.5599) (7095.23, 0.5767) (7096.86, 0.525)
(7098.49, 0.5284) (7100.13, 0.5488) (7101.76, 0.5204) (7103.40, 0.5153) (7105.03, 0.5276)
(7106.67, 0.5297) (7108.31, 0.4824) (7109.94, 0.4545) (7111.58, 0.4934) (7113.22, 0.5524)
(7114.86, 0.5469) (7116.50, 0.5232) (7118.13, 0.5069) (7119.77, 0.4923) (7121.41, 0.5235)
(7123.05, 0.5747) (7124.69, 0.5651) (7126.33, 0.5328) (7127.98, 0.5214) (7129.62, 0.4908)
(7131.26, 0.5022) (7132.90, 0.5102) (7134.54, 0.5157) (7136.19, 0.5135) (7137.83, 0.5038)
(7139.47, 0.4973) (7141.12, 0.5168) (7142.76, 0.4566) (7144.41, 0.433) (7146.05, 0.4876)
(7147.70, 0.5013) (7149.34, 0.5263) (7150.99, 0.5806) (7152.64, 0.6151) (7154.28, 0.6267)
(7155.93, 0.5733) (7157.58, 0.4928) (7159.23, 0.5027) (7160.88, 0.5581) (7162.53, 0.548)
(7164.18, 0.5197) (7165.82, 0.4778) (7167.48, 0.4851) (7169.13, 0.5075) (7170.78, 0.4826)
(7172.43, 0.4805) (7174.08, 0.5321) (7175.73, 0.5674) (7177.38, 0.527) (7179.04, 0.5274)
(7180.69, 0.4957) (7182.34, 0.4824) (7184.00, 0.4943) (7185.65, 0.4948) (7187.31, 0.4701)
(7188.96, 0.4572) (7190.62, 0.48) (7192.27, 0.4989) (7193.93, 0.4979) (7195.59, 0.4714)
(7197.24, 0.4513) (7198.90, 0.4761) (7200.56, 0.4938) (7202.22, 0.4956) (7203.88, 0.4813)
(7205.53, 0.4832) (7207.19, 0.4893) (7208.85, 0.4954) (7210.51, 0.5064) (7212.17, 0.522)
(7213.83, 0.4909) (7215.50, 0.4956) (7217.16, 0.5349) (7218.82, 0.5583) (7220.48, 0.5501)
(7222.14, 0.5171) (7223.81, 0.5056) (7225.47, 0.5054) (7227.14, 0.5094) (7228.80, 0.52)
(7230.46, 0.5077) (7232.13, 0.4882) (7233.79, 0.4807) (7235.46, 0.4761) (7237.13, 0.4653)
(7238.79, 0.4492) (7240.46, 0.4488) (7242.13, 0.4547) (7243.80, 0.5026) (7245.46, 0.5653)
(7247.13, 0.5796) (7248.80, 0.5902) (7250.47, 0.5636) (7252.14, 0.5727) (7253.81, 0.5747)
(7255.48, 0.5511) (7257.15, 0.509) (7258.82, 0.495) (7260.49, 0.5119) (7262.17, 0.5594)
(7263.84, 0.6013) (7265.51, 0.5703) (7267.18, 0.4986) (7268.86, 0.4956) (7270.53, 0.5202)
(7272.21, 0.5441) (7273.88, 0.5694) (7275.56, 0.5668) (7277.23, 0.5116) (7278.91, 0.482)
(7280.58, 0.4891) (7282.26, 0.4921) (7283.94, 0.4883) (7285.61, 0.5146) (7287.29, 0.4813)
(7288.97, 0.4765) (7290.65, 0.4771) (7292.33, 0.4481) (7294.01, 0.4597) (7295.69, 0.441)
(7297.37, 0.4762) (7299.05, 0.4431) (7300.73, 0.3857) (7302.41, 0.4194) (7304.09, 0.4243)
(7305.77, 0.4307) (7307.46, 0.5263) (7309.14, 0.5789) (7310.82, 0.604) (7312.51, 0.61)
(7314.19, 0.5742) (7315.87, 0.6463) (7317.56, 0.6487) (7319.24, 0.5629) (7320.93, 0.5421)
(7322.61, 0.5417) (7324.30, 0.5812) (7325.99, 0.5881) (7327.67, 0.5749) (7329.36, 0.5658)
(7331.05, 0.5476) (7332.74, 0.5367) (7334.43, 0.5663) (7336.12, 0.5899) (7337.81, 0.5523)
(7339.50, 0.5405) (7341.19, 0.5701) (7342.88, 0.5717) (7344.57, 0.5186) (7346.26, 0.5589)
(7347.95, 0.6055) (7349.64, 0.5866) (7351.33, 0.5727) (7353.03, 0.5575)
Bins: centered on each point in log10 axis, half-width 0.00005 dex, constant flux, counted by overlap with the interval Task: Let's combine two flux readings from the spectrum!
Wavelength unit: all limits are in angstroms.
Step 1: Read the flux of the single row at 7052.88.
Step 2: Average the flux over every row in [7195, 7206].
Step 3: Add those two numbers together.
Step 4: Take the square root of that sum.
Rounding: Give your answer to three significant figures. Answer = 0.995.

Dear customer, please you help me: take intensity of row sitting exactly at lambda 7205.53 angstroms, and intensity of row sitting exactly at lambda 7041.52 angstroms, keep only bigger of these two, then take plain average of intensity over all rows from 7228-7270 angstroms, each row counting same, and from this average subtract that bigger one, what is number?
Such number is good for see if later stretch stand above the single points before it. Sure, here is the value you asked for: -0.06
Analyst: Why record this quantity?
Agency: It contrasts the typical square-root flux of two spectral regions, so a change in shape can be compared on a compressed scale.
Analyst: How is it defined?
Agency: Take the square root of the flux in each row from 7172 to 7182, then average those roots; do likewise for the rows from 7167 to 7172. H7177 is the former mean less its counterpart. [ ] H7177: 0.021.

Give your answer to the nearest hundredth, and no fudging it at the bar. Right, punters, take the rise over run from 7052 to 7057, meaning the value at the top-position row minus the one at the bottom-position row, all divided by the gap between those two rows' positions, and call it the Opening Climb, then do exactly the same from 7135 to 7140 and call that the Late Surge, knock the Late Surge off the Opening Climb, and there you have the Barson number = 0.05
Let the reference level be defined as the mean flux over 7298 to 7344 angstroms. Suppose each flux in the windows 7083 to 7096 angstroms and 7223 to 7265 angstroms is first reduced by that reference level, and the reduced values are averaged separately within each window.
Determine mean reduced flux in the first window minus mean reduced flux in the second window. 0.023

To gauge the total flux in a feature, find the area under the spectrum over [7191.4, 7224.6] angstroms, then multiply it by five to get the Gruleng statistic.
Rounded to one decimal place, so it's 83.1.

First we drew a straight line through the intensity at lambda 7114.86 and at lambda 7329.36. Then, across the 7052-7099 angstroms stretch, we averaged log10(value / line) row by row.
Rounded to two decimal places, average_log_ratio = 0.00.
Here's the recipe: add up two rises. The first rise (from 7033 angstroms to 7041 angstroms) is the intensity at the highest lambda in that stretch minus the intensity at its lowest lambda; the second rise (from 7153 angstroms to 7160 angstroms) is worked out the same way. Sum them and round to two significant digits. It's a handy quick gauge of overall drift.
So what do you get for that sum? -0.13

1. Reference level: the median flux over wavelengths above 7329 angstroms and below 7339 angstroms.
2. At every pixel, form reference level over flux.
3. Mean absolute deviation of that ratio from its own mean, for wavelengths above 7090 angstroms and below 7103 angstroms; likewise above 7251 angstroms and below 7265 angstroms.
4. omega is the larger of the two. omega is 0.060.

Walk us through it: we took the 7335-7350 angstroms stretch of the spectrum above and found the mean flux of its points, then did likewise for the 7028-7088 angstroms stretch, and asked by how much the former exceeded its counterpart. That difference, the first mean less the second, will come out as 0.014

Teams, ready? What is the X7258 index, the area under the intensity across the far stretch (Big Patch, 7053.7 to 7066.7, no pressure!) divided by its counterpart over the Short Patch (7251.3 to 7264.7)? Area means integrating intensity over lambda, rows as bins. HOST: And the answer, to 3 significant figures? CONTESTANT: 1.00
